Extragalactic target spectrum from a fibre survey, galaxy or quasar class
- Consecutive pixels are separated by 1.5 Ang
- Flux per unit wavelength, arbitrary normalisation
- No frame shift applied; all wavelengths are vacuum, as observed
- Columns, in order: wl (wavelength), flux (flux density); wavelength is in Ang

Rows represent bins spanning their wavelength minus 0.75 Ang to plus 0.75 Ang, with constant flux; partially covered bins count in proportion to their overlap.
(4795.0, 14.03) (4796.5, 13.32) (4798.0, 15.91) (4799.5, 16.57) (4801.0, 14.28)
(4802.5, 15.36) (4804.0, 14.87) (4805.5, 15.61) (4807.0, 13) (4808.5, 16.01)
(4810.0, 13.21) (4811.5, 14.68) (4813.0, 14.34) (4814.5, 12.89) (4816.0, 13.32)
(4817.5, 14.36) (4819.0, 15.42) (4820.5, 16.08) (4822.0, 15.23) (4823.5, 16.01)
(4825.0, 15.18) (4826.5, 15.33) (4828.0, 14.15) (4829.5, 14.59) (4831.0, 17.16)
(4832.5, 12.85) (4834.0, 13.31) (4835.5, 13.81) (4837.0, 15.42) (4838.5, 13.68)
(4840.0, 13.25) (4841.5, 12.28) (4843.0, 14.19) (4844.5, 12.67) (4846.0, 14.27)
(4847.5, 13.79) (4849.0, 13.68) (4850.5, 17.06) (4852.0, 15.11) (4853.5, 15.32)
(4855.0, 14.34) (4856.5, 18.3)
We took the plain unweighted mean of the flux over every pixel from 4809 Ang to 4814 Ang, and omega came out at 14.1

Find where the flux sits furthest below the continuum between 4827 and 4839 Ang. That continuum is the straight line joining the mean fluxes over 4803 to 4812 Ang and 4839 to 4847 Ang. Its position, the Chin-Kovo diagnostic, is 4832.5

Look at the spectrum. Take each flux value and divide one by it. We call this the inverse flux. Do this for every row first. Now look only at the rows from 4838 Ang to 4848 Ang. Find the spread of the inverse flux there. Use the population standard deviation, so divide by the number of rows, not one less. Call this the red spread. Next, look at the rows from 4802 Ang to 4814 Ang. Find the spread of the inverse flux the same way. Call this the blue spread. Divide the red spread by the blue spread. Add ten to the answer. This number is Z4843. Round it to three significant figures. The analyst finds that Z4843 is 10.8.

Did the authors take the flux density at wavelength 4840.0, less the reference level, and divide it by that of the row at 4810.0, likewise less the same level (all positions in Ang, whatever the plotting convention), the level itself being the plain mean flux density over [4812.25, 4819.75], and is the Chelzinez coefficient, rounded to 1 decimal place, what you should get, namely 1.0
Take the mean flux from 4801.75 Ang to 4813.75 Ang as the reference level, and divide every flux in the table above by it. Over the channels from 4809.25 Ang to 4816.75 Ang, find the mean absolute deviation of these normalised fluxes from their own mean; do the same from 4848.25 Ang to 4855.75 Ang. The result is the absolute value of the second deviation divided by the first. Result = 1.33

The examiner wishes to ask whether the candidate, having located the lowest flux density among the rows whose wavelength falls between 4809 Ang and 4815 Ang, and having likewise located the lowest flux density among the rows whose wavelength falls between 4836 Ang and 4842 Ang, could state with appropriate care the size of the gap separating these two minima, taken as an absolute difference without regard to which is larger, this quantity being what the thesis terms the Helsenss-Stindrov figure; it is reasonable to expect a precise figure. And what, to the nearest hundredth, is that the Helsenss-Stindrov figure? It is 0.61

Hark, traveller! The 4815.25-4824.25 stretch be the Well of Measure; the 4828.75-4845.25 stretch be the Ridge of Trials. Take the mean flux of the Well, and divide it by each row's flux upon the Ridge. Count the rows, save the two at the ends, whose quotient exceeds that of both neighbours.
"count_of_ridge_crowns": 2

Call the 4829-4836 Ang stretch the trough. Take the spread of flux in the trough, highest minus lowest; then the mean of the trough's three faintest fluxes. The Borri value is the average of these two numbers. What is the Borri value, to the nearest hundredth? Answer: 8.82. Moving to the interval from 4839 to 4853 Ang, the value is 8.76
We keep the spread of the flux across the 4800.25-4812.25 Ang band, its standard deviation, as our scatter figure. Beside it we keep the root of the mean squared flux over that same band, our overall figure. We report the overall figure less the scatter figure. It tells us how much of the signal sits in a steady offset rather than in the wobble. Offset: 13.6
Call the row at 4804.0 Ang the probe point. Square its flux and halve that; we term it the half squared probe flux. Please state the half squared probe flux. 111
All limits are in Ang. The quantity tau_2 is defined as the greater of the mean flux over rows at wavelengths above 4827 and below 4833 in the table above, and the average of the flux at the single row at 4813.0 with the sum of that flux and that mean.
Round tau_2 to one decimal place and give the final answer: 21.7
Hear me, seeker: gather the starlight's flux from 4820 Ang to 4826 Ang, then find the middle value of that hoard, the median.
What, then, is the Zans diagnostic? 15.6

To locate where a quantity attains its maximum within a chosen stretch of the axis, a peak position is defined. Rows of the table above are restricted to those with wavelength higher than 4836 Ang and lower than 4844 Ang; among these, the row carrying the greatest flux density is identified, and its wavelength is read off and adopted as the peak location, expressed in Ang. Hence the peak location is 4837.0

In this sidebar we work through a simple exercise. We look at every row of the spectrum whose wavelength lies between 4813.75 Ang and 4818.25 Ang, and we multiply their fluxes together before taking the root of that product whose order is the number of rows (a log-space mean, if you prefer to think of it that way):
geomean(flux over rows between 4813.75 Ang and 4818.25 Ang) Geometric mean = 13.5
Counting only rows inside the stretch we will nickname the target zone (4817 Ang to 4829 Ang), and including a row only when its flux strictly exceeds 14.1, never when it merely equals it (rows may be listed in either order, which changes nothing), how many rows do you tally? 8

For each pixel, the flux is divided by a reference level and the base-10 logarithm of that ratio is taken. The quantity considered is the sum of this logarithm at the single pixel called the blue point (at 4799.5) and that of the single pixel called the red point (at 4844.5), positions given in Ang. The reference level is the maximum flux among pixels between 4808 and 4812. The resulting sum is -0.087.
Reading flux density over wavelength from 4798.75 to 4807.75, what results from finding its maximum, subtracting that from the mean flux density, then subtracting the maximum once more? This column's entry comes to -18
